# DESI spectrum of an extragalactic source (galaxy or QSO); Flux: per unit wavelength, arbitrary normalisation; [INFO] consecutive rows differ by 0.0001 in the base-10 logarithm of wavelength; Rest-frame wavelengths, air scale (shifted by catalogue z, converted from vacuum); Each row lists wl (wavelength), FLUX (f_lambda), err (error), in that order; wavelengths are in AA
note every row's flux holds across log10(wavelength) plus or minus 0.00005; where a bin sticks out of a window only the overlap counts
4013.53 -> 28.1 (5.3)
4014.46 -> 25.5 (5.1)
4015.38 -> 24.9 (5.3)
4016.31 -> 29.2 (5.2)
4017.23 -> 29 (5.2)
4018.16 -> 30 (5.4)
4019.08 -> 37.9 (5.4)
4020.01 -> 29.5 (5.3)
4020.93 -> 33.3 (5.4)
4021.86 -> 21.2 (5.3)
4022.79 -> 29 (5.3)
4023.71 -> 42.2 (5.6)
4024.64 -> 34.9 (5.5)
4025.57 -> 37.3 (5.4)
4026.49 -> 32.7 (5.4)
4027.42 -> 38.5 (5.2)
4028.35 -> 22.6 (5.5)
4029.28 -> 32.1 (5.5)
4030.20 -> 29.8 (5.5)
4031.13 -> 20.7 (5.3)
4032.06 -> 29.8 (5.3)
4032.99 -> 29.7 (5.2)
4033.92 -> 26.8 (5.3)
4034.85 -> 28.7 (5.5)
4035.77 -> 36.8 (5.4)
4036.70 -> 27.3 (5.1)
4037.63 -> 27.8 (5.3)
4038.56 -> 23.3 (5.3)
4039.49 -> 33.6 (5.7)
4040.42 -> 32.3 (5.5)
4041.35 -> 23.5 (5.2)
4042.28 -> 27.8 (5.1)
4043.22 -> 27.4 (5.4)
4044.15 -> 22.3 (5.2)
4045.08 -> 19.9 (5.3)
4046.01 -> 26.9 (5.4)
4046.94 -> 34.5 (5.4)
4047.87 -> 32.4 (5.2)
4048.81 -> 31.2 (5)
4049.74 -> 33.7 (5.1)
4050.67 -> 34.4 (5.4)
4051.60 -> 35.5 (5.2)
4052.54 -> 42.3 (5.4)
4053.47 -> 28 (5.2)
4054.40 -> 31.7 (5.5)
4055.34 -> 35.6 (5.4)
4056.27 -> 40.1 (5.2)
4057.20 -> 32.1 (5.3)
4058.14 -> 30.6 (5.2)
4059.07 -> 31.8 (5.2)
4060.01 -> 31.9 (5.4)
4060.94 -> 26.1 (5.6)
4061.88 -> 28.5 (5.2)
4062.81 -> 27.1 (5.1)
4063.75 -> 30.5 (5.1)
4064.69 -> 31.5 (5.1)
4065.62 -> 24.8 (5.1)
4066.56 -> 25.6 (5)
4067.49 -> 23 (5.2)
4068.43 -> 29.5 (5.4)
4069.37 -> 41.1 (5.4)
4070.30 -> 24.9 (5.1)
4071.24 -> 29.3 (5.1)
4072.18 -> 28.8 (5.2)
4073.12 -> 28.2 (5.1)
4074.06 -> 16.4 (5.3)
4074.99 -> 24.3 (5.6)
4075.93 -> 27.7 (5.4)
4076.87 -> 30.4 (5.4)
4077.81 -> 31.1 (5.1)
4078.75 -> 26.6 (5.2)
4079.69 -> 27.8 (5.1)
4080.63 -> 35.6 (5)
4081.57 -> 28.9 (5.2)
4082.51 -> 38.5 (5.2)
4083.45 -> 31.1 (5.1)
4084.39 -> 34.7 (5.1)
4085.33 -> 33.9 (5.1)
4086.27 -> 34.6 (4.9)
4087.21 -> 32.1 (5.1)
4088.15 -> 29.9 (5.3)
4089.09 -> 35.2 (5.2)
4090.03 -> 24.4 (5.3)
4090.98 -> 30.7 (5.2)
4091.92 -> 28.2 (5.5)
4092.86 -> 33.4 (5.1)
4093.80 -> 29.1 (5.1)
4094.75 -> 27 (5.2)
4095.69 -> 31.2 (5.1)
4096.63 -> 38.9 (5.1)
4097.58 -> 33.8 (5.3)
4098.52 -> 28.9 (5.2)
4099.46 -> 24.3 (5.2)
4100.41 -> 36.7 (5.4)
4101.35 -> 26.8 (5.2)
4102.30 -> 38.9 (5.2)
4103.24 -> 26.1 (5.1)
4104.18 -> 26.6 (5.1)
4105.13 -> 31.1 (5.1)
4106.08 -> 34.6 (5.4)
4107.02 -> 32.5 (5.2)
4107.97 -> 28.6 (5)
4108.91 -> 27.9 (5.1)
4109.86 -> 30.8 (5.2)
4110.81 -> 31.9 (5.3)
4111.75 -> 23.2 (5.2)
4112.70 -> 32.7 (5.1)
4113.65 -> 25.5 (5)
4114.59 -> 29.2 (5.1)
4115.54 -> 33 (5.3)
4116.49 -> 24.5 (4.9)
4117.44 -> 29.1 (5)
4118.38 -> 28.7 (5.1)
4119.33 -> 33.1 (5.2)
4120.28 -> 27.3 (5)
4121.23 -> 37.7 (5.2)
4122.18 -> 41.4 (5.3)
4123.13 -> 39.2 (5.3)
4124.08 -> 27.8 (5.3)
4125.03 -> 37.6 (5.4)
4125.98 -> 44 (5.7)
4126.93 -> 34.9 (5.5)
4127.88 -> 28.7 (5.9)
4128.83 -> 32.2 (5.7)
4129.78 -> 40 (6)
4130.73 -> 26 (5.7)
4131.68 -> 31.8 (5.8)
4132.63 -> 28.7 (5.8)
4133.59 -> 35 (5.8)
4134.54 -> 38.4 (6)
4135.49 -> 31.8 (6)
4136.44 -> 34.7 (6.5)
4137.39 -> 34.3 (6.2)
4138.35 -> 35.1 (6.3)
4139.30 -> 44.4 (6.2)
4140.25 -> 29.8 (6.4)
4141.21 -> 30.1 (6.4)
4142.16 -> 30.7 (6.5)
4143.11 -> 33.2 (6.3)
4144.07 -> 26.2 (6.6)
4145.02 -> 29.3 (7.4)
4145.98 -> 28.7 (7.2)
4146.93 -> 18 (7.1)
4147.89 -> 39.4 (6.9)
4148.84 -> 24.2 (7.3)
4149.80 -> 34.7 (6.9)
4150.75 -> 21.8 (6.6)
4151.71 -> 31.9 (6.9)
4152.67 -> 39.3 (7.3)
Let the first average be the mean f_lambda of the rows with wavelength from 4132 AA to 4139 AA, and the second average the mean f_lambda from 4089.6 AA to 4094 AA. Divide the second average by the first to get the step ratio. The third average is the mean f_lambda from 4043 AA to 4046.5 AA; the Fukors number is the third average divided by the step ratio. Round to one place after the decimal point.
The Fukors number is 28.1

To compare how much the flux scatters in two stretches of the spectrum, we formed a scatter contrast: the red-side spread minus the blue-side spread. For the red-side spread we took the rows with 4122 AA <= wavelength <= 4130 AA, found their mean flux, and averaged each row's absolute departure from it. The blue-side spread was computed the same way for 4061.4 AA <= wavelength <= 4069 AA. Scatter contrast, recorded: 2.3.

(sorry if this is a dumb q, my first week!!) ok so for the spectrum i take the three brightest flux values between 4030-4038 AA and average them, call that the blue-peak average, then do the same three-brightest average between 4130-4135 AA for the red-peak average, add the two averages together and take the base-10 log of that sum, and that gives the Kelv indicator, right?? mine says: 1.83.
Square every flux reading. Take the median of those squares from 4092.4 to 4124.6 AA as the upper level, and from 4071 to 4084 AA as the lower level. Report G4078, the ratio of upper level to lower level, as 1.08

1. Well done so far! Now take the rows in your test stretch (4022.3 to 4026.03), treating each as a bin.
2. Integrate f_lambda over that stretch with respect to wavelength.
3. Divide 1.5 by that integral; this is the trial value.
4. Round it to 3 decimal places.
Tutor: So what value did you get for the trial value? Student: 0.011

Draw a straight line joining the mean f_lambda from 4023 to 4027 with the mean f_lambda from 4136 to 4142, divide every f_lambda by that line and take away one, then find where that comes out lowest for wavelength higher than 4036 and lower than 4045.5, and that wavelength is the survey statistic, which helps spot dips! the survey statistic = 4045.08 AA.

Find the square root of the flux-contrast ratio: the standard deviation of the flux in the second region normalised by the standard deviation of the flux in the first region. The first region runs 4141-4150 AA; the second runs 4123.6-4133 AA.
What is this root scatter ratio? 1.00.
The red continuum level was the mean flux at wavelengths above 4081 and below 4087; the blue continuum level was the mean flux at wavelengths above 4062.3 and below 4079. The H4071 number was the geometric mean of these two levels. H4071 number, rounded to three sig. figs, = 30.6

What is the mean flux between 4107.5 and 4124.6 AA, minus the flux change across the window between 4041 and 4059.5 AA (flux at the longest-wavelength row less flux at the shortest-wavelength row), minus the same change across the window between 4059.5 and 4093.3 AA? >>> 21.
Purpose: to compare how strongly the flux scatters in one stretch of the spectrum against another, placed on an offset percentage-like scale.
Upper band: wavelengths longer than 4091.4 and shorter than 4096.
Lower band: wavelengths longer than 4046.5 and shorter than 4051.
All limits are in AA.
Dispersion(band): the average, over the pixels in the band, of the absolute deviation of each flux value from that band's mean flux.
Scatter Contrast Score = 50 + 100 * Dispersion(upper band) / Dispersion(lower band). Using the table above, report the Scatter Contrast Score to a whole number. 225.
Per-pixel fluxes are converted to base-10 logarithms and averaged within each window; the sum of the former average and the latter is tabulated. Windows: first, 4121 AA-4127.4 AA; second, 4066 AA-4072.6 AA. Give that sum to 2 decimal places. 3.02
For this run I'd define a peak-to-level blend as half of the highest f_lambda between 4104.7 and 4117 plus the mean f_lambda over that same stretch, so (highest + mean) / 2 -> 32.1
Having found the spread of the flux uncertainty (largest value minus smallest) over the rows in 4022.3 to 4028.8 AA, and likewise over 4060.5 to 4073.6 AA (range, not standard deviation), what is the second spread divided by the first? 1.5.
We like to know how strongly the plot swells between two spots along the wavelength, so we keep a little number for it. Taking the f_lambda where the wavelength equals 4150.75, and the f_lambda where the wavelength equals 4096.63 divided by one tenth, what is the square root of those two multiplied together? 92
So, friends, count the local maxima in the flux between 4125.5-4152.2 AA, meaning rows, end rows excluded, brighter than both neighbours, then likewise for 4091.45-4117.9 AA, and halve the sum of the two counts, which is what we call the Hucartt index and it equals 8.5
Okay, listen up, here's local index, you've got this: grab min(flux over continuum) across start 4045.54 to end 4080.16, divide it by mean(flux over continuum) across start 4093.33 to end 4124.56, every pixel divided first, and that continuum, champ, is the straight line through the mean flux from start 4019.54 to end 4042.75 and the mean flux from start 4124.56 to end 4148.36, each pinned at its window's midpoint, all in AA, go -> 0.55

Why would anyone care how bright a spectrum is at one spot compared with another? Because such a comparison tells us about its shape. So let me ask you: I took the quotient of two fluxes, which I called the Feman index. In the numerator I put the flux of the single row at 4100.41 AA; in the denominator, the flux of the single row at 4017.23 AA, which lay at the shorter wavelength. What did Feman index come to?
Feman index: 1.3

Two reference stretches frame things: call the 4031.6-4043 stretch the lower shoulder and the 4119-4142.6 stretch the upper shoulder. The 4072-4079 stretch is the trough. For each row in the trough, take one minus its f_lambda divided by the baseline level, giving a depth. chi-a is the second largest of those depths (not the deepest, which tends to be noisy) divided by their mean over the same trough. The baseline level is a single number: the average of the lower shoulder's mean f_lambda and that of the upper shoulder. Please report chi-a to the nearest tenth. 1.5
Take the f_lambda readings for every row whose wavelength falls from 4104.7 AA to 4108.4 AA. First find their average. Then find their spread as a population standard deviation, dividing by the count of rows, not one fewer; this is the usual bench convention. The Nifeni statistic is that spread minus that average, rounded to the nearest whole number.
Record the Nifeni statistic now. -30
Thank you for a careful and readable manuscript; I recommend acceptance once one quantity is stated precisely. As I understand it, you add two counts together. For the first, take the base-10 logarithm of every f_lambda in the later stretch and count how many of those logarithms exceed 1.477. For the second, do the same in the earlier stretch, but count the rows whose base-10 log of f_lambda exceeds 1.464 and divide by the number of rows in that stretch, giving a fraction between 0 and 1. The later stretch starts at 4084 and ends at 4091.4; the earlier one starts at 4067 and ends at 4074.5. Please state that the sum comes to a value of 6.4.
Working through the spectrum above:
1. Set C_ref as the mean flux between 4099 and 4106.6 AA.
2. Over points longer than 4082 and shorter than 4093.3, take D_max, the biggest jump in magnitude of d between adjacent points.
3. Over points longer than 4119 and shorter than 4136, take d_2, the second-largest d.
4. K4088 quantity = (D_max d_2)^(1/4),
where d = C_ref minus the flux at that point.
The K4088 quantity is 2.5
